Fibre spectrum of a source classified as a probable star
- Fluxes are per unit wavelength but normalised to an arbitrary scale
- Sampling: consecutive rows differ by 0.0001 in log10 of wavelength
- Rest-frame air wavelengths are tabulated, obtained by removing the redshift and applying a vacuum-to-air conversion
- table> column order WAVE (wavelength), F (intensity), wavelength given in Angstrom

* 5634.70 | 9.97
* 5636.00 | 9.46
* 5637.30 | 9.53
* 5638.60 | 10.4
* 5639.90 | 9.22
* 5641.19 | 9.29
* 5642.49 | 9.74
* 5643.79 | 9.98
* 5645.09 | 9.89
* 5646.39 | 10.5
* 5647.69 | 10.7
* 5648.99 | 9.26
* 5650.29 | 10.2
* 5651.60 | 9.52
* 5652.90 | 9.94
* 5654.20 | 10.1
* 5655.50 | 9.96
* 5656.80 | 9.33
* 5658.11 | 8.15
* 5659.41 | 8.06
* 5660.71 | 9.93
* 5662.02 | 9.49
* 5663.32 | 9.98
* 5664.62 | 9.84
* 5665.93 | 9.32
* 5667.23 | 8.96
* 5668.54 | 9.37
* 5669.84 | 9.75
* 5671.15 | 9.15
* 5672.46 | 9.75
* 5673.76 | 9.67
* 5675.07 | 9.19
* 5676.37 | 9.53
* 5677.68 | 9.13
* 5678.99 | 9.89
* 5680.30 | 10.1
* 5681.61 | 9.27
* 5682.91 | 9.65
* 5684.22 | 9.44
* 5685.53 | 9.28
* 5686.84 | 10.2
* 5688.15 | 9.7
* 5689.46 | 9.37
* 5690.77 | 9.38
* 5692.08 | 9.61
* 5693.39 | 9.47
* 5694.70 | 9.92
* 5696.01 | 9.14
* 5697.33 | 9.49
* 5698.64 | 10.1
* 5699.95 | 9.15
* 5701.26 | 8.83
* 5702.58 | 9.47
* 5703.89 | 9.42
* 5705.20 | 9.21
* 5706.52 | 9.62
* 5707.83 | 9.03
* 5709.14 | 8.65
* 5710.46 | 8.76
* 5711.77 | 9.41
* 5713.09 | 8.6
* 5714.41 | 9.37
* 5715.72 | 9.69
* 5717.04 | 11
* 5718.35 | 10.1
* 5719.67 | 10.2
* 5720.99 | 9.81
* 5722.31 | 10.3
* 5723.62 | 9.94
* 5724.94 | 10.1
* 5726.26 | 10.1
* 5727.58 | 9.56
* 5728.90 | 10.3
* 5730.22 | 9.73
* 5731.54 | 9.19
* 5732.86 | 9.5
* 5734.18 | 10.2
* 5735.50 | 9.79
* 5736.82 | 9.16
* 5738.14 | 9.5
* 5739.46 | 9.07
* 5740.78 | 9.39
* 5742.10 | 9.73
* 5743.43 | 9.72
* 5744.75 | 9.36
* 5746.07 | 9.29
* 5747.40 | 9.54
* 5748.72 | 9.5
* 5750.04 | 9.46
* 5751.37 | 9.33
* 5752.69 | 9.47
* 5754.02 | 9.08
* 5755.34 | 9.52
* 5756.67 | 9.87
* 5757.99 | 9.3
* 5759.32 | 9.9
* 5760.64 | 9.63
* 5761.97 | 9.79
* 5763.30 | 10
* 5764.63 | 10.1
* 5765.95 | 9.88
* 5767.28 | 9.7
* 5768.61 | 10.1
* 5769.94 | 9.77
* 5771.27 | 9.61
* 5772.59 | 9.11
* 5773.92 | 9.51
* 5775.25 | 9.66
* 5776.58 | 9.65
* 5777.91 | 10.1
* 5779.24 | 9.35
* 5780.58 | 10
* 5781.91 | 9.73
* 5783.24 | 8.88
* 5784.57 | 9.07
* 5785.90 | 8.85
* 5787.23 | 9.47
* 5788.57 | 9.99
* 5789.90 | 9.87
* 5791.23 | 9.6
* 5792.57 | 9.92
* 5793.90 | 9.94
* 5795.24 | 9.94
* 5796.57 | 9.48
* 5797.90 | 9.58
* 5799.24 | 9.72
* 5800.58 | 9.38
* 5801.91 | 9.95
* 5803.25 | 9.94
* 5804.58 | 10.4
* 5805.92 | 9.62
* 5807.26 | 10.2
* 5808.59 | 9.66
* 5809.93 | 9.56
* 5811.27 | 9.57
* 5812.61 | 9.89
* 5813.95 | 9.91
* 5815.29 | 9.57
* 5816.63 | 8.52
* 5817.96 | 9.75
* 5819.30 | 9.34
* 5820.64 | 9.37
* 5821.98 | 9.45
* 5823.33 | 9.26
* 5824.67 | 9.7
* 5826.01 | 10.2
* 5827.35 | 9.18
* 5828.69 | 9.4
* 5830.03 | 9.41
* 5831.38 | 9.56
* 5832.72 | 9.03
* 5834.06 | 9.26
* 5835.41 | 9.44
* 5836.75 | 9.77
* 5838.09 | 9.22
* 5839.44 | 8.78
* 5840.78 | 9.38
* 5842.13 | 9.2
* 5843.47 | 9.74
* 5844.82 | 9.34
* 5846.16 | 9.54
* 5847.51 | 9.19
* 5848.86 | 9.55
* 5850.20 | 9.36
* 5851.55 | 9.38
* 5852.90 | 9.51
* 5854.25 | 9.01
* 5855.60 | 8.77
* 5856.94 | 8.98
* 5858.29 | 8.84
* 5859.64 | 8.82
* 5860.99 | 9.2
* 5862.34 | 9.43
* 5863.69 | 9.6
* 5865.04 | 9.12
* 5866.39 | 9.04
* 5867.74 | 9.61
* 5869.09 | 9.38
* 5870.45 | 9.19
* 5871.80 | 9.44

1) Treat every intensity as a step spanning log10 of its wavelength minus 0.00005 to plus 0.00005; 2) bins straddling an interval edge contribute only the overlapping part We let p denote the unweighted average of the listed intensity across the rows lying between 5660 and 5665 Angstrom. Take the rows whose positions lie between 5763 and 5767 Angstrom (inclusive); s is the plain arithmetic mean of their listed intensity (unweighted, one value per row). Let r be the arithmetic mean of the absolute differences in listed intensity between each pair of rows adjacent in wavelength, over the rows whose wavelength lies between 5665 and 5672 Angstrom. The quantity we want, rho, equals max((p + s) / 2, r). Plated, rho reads 9.9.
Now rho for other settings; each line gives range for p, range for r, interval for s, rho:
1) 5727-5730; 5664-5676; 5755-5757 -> 9.8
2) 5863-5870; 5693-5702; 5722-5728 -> 9.7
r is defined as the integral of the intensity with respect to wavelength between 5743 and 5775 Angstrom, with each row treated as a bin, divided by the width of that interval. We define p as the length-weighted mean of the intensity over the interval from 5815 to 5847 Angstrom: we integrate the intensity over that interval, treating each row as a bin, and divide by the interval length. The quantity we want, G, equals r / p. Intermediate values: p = 9.39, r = 9.61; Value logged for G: 1.02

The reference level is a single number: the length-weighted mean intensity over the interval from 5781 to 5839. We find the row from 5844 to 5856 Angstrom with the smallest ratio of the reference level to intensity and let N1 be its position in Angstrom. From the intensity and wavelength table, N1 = 5848.86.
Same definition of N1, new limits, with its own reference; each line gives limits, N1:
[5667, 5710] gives 5686.84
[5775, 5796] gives 5777.91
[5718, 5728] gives 5722.31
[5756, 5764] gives 5763.30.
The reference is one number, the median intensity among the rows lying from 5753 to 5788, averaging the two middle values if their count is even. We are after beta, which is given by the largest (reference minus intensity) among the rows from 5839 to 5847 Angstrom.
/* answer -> 0.9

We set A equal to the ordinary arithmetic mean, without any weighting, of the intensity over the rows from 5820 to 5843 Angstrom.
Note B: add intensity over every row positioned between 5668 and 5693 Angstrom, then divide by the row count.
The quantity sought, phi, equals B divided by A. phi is 1.02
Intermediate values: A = 9.4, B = 9.55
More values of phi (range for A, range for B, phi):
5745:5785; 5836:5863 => 0.96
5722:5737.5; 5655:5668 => 0.95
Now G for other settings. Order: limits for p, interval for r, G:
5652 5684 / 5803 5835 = 1.01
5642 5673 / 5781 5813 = 1.01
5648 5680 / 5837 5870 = 0.97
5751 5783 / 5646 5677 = 0.99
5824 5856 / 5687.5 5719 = 1.01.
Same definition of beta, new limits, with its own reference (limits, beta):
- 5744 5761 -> 0.6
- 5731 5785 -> 0.8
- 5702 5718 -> 1.1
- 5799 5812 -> 0.3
